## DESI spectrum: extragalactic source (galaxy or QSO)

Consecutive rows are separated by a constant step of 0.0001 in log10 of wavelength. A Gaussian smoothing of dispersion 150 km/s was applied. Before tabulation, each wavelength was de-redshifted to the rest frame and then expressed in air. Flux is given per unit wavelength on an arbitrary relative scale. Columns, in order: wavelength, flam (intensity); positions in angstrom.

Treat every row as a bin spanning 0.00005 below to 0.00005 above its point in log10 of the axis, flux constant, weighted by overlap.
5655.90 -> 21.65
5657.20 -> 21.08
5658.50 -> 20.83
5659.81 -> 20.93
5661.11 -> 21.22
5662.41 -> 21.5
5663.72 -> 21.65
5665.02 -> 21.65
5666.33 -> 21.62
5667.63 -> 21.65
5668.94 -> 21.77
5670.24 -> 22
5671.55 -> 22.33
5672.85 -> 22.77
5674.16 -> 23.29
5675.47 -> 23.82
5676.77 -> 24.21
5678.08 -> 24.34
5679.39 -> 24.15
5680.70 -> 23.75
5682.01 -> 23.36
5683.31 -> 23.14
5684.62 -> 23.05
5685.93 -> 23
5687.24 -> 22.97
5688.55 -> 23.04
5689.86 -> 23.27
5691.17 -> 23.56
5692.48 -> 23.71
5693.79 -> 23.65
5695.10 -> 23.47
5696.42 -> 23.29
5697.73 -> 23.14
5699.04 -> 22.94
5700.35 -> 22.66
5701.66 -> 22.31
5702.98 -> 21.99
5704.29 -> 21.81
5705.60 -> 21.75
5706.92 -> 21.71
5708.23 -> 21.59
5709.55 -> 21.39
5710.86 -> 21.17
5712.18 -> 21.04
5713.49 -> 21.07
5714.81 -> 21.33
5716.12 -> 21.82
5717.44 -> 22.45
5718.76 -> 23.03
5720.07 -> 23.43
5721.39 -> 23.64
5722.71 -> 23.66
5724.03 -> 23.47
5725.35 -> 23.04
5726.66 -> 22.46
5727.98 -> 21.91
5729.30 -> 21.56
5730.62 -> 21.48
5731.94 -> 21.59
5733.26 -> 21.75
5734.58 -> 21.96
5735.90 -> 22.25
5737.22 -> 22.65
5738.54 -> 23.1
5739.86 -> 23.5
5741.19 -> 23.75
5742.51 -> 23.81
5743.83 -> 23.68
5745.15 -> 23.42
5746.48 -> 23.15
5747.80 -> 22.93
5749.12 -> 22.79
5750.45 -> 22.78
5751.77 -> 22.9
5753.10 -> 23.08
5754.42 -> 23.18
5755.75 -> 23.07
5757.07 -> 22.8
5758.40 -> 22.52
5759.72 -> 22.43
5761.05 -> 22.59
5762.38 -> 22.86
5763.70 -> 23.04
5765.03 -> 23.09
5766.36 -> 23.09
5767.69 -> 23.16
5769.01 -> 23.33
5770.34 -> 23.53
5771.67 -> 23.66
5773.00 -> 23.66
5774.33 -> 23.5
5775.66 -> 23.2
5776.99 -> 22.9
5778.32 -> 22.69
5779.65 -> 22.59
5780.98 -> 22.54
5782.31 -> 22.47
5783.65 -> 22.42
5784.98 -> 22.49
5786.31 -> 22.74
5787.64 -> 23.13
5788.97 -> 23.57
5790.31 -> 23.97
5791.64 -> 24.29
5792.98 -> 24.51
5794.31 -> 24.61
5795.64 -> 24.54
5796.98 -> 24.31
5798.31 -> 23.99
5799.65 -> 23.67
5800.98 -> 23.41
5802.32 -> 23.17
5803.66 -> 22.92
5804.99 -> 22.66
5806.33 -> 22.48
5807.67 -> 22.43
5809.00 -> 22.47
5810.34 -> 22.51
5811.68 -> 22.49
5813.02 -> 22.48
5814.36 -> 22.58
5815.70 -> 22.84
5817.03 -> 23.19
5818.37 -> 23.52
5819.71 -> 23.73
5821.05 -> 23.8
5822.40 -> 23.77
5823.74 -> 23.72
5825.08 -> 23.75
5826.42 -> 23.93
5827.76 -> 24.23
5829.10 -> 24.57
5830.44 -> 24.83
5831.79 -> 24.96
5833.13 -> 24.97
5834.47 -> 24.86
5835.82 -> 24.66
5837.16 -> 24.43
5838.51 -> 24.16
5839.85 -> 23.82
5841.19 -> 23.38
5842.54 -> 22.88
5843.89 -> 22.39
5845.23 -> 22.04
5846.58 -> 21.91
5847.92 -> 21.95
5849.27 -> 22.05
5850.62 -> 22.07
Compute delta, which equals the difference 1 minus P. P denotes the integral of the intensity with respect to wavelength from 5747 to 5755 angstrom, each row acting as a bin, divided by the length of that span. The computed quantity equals -22.0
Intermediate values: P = 23.0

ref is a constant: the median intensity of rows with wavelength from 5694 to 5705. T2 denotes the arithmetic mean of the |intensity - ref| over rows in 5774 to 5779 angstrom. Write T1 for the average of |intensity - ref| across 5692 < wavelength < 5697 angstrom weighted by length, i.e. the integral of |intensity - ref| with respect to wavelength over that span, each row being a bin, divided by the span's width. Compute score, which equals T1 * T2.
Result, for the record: 0.24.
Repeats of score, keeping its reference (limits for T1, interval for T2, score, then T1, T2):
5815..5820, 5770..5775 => 0.38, 0.5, 0.8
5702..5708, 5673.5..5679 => 1.09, 1.0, 1.1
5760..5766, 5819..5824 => 0.21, 0.2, 1.0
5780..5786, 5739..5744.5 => 0.26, 0.3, 0.9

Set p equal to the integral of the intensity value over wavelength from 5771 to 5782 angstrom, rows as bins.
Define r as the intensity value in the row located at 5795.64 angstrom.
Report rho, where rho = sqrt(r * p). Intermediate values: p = 254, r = 24.54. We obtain 79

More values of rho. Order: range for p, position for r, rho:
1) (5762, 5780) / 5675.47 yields 100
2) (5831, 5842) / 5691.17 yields 79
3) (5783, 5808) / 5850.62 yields 114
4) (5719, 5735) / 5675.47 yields 93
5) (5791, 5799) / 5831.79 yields 70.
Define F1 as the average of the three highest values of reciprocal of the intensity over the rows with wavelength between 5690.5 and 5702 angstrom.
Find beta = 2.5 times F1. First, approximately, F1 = 0.044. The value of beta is 0.110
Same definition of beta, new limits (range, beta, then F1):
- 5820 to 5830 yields 0.105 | 0.042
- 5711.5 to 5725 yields 0.118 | 0.047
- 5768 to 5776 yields 0.107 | 0.043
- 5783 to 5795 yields 0.111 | 0.044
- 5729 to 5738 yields 0.116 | 0.046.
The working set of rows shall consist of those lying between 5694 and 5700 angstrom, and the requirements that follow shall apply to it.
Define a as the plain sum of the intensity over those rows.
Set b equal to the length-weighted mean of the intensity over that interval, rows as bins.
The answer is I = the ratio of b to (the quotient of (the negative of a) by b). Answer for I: -5.80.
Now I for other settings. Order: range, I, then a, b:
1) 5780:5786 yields -5.63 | 89.9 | 22.5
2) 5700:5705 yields -5.54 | 88.8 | 22.2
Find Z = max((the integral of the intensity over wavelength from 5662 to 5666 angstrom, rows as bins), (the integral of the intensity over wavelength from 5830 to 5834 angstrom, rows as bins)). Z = 99.7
